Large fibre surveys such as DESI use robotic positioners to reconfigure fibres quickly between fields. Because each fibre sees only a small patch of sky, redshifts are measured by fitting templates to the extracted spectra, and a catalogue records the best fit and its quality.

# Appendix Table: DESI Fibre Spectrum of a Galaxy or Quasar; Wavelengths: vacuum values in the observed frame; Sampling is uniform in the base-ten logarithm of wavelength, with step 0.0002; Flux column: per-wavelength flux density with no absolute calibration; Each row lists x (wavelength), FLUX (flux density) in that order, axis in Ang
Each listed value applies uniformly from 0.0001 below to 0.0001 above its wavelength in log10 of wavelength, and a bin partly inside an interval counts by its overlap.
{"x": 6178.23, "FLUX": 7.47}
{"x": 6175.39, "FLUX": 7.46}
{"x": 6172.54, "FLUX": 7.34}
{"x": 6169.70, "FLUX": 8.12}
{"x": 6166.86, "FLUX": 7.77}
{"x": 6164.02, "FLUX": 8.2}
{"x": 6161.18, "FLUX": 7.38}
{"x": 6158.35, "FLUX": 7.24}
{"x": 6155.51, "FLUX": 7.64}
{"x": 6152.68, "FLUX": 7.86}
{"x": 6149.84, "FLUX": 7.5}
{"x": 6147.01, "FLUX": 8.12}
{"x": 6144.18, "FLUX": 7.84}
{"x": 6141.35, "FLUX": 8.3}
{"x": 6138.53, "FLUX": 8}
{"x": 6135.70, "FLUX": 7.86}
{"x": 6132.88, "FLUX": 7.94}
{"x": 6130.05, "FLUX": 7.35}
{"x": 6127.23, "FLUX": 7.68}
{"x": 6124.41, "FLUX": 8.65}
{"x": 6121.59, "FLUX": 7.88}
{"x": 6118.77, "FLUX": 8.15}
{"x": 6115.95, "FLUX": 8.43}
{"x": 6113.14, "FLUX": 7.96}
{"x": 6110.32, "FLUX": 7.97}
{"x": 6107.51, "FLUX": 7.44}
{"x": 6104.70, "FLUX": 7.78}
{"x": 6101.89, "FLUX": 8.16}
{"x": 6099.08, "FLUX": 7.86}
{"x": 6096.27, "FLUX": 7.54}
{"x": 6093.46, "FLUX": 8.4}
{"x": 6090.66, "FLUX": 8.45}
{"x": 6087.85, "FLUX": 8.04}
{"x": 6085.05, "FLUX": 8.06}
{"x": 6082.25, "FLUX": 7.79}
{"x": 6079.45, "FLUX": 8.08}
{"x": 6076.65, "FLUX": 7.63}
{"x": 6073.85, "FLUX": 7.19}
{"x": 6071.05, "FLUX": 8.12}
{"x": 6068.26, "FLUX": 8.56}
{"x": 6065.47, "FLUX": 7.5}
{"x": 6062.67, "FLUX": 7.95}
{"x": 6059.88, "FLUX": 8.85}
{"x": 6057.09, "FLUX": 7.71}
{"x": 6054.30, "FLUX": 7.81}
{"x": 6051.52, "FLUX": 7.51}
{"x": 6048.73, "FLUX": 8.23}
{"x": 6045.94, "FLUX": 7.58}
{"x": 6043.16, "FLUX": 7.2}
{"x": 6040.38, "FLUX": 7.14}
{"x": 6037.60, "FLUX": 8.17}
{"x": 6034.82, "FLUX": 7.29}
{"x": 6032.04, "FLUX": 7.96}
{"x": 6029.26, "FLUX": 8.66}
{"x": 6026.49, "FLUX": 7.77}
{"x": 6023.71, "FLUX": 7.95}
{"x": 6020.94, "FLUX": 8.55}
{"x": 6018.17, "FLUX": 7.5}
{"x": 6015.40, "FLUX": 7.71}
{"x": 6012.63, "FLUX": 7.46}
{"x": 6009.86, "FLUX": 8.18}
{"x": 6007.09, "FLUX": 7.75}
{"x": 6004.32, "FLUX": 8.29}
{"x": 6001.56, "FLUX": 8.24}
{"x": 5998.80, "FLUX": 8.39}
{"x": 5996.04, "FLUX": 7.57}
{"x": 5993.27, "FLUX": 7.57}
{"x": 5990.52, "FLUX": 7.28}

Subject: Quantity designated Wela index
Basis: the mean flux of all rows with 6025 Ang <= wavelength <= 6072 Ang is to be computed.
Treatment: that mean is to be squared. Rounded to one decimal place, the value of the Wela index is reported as 62.1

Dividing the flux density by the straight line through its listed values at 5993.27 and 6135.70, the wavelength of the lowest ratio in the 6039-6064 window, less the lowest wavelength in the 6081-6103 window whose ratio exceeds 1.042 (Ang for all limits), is -50.3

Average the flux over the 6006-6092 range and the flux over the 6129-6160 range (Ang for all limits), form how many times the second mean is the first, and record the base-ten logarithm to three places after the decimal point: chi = -0.005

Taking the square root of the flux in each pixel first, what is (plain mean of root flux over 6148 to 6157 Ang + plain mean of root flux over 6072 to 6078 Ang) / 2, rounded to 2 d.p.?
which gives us 2.75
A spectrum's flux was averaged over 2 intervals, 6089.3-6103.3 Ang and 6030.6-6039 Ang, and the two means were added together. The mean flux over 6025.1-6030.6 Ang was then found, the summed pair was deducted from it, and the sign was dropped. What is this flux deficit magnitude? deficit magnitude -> 7.7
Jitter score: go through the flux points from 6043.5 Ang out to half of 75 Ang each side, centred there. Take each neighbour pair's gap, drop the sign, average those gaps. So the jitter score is 0.60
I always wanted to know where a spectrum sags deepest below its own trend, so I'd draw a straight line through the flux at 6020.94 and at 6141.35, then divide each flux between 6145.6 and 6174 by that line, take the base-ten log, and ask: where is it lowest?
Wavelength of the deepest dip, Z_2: 6158.35 Ang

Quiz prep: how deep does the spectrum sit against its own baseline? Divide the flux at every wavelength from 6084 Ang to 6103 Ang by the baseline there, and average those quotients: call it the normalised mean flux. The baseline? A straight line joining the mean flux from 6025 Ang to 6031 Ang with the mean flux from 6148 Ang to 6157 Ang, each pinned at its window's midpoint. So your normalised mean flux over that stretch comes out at 1.02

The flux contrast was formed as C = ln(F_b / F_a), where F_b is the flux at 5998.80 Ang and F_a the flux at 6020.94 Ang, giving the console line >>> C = -0.019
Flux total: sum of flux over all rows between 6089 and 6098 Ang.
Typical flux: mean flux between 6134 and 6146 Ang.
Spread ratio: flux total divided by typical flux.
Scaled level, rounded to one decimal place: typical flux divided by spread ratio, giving 2.6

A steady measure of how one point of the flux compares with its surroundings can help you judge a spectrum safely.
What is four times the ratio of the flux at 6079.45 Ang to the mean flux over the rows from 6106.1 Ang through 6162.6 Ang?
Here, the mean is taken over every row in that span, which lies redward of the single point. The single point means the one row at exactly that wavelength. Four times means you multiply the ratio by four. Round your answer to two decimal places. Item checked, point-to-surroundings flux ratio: 4.11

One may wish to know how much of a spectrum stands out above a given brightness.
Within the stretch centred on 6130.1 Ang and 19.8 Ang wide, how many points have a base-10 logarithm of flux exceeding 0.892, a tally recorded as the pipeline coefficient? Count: 5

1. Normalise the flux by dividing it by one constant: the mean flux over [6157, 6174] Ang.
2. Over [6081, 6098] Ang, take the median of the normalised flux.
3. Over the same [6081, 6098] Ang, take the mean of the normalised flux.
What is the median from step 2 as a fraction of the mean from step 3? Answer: 1.00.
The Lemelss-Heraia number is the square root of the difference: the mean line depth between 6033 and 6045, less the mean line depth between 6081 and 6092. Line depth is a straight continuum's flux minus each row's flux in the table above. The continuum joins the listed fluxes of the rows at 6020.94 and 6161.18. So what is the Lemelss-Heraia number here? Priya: 1.0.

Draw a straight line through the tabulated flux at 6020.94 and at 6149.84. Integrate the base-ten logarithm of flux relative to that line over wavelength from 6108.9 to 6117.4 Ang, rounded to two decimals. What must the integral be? 0.15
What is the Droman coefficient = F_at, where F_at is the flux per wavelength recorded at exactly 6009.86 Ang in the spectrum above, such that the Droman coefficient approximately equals 8.18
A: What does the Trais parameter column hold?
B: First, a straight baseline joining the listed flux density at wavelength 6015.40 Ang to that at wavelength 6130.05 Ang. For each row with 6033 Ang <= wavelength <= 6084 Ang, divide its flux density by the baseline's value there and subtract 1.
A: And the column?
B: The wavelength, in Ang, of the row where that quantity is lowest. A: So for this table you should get 6040.38 Ang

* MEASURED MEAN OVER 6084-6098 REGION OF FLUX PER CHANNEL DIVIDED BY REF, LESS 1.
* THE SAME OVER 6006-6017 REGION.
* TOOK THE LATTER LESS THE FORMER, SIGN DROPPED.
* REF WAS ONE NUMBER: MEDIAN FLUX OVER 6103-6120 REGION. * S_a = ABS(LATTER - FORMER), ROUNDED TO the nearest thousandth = 0.041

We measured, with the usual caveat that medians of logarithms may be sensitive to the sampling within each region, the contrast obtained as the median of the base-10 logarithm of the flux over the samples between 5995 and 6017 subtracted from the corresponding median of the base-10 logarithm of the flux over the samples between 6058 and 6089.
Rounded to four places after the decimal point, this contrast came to 0.0042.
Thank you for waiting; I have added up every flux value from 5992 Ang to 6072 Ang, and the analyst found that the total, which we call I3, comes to 229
